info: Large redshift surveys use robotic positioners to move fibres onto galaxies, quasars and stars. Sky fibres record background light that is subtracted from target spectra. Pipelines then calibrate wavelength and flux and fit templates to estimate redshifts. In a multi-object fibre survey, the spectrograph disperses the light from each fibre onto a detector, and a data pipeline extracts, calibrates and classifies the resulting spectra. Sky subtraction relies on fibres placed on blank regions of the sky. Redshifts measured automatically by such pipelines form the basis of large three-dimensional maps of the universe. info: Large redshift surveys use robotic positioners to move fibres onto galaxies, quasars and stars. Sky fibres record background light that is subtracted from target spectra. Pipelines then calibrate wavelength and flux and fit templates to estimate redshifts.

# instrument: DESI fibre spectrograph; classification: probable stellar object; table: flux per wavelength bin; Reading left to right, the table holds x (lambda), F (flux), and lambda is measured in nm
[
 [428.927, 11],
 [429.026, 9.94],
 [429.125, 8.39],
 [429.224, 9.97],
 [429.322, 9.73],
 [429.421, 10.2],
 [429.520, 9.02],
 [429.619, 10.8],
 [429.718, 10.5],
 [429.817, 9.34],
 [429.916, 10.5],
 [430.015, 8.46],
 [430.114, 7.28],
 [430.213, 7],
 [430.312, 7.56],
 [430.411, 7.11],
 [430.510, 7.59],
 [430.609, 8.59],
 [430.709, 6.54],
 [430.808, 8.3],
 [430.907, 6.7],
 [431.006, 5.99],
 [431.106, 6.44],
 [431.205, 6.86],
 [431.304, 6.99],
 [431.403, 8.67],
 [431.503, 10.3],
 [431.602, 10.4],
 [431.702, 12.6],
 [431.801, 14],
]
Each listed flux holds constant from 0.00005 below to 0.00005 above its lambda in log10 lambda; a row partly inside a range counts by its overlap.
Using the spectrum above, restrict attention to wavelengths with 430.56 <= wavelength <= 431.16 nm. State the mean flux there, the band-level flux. 7.1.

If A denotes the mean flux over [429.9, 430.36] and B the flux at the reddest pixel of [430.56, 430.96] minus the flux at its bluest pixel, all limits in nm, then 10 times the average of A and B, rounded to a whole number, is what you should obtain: 31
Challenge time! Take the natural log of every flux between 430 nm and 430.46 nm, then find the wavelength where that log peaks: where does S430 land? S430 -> 430.015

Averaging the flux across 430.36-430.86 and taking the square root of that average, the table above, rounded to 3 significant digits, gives 2.76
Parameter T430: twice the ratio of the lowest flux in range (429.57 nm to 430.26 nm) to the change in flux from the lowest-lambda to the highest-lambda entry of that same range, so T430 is -4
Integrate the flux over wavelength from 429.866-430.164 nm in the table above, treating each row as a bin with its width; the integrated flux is 2.6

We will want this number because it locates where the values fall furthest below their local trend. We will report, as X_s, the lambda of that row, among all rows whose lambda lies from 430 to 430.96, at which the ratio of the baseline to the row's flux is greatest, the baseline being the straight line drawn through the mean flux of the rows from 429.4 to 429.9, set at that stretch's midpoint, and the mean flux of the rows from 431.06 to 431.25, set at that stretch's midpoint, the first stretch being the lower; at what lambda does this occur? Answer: 430.213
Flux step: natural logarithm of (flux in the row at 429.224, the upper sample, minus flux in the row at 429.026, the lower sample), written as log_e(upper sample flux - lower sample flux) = -3.5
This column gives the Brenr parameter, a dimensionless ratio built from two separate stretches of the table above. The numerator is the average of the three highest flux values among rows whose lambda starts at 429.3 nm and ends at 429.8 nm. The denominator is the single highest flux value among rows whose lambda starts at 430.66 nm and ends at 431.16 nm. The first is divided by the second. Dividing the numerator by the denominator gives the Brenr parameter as 1.27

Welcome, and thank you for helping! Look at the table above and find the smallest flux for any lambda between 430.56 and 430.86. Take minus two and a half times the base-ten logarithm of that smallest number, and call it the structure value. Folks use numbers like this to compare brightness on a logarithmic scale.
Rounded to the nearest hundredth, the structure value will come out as -2.04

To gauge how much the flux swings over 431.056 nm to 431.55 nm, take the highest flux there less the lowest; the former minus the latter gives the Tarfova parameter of 3.9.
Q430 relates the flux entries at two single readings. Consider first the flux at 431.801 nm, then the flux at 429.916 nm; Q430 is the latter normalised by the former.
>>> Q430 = 0.75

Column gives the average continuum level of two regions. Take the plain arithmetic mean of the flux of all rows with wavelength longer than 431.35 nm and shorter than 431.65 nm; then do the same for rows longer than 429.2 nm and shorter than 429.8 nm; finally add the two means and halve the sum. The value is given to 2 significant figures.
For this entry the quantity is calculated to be 9.9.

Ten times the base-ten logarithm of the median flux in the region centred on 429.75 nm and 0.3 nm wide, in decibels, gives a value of 10.2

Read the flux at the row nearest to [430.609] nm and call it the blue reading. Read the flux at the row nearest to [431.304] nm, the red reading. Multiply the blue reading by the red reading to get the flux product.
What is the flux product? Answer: 60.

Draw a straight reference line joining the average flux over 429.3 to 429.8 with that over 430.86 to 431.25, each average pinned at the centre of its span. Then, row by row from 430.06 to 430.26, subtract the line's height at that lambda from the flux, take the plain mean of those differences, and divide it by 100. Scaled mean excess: -0.014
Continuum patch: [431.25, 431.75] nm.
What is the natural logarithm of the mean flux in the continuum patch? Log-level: 2.28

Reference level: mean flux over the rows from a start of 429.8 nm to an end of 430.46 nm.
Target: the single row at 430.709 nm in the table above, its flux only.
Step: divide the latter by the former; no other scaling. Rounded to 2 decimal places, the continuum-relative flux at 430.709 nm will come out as 0.80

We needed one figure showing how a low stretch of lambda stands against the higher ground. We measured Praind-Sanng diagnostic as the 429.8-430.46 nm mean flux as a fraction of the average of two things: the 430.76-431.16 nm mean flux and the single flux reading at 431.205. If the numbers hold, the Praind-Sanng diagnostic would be 1.19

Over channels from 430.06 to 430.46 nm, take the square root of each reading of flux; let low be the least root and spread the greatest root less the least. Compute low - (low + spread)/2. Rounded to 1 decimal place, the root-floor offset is 1.3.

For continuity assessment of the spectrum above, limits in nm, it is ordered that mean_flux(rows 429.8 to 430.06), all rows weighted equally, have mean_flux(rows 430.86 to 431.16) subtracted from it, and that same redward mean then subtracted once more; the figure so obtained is -3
